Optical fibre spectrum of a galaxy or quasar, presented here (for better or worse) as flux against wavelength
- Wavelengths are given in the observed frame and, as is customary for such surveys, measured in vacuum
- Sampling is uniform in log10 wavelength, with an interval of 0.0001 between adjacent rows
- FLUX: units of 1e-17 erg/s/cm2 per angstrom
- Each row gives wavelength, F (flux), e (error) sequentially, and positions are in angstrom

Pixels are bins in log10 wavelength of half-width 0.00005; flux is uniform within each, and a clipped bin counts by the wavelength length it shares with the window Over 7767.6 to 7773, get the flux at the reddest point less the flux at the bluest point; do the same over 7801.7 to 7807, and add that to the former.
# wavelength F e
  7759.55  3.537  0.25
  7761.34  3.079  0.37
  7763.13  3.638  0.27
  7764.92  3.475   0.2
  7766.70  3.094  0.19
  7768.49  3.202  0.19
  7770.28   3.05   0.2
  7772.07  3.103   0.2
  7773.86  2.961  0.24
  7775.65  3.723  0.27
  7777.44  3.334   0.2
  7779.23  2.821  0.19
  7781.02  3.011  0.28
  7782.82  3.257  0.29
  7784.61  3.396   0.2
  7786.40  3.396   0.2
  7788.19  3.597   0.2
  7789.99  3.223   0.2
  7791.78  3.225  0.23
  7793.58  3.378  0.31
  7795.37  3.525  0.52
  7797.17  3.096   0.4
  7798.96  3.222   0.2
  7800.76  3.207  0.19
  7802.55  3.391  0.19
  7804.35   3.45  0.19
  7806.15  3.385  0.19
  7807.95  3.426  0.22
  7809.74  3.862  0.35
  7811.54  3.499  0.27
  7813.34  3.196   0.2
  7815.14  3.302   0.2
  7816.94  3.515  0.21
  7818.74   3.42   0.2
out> -0.1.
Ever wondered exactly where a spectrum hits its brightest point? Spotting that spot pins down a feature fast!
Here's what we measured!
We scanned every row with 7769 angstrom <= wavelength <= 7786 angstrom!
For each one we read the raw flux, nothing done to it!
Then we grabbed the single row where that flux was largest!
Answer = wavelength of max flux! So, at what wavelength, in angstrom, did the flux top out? 7775.65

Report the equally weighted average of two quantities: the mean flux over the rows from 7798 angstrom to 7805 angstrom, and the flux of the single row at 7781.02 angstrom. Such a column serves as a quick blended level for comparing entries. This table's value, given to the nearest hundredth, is 3.16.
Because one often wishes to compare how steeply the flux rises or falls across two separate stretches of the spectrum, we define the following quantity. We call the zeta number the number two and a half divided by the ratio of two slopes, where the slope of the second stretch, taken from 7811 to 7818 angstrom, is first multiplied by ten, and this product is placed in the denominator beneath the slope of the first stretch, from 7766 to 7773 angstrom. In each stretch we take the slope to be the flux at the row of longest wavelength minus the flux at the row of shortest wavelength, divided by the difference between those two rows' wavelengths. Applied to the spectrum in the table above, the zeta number 44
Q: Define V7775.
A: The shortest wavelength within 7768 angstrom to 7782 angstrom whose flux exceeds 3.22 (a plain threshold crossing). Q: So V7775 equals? 7775.65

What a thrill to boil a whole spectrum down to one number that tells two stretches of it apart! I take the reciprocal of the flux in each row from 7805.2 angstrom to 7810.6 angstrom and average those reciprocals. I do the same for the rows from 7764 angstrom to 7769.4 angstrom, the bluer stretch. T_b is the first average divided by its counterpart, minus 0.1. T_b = 0.82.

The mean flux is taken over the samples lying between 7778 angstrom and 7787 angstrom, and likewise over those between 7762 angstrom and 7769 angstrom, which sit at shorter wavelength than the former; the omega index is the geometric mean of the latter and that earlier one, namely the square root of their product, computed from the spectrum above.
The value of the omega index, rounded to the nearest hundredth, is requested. 3.26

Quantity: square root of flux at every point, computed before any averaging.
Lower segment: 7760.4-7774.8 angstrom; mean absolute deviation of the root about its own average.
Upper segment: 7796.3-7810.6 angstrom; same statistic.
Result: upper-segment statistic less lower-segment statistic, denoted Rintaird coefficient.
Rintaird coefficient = -0.007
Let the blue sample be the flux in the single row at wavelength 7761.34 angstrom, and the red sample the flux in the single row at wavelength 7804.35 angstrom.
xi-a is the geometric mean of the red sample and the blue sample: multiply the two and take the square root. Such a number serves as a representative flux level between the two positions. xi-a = 3.3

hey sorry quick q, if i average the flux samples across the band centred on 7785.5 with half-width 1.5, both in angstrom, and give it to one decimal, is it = 3.4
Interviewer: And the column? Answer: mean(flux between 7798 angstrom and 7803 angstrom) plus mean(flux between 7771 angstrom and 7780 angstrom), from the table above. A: 6.46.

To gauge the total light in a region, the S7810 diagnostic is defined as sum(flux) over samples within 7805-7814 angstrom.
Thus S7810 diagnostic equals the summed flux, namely 17.4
